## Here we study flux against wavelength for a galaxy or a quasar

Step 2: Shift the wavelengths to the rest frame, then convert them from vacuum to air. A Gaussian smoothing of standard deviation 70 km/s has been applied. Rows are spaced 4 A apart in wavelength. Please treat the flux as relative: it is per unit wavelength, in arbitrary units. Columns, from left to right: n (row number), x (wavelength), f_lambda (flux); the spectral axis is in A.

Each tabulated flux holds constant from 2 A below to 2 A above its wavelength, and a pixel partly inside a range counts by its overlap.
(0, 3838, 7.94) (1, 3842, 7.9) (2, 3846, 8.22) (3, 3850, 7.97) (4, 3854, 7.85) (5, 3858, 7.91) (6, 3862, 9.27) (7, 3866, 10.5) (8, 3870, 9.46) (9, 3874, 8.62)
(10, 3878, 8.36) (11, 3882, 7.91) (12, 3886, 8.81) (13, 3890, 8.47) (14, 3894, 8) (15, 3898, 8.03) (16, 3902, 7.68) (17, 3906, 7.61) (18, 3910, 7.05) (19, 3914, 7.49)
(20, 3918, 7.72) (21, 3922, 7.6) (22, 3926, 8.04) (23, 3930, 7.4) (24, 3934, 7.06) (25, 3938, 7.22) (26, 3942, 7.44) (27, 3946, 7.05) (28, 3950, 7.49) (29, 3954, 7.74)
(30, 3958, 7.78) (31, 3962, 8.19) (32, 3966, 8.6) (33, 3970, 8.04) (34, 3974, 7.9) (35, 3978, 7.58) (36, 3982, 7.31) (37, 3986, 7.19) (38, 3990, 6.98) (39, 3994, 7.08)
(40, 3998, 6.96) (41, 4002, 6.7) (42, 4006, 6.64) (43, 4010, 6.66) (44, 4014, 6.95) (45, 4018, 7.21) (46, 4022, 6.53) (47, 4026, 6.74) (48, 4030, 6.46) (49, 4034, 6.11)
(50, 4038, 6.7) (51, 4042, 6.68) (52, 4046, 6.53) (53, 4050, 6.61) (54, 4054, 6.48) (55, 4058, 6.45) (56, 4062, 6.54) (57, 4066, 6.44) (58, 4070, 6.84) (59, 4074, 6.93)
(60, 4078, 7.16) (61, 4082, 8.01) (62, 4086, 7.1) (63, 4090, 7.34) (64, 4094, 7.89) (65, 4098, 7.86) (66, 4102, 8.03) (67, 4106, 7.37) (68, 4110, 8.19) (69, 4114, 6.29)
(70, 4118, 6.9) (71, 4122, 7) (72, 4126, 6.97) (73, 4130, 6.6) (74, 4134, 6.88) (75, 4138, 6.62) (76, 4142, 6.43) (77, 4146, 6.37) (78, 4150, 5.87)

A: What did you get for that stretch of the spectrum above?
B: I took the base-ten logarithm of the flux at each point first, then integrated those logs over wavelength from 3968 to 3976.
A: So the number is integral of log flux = 7.2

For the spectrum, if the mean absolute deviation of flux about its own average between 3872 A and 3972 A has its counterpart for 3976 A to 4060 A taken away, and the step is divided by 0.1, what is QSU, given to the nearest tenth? 1.3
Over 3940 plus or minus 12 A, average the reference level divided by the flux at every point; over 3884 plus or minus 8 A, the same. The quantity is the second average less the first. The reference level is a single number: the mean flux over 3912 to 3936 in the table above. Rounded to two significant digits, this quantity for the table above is -0.14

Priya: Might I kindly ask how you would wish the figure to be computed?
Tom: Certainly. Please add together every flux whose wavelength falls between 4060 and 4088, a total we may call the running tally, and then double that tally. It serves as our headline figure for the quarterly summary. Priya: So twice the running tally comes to 98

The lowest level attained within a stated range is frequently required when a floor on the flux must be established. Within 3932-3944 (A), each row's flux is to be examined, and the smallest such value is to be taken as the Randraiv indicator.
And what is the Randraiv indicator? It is 7.06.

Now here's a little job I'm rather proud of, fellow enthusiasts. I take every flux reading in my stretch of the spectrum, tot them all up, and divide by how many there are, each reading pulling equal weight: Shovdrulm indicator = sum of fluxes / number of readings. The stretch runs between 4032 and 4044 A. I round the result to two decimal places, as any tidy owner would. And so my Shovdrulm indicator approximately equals 6.50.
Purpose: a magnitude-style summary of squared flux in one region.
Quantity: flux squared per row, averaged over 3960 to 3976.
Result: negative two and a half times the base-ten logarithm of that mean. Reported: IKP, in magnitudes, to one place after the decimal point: -4.6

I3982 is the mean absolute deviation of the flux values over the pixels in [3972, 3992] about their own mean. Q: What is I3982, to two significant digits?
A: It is 0.28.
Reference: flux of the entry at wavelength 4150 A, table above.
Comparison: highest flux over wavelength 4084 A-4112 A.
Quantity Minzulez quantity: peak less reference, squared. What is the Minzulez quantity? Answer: 5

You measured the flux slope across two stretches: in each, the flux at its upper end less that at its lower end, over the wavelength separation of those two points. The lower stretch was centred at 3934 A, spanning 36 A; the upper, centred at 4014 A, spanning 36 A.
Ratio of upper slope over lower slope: 2.2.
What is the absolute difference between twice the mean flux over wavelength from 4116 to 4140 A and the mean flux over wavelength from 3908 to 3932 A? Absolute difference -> 6.11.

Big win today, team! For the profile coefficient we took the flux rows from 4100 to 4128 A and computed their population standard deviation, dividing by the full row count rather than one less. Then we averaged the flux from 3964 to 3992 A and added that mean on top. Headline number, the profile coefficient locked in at 8.3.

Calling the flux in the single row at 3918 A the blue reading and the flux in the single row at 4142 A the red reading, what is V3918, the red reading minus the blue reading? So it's -1.3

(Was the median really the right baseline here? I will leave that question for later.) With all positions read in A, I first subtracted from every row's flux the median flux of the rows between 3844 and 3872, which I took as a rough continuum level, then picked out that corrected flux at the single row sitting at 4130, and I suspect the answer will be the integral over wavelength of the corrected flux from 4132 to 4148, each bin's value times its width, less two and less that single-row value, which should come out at -26.7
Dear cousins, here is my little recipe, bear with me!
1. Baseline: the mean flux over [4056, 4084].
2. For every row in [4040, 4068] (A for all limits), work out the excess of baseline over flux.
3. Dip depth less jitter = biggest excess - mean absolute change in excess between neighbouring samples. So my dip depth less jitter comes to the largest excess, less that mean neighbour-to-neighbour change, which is 0.37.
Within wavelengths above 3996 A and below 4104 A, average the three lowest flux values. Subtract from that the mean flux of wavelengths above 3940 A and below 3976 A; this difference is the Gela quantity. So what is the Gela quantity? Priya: -1.5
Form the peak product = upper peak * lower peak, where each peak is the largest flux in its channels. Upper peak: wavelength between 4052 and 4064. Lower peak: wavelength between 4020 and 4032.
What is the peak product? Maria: 44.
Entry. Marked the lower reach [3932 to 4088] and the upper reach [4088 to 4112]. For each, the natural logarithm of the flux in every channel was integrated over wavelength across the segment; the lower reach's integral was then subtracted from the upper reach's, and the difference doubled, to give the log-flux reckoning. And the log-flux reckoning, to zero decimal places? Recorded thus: -511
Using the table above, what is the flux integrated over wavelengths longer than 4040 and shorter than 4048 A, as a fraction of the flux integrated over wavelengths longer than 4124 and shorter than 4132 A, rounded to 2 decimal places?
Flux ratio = 0.97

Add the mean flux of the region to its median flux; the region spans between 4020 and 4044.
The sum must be 13.1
